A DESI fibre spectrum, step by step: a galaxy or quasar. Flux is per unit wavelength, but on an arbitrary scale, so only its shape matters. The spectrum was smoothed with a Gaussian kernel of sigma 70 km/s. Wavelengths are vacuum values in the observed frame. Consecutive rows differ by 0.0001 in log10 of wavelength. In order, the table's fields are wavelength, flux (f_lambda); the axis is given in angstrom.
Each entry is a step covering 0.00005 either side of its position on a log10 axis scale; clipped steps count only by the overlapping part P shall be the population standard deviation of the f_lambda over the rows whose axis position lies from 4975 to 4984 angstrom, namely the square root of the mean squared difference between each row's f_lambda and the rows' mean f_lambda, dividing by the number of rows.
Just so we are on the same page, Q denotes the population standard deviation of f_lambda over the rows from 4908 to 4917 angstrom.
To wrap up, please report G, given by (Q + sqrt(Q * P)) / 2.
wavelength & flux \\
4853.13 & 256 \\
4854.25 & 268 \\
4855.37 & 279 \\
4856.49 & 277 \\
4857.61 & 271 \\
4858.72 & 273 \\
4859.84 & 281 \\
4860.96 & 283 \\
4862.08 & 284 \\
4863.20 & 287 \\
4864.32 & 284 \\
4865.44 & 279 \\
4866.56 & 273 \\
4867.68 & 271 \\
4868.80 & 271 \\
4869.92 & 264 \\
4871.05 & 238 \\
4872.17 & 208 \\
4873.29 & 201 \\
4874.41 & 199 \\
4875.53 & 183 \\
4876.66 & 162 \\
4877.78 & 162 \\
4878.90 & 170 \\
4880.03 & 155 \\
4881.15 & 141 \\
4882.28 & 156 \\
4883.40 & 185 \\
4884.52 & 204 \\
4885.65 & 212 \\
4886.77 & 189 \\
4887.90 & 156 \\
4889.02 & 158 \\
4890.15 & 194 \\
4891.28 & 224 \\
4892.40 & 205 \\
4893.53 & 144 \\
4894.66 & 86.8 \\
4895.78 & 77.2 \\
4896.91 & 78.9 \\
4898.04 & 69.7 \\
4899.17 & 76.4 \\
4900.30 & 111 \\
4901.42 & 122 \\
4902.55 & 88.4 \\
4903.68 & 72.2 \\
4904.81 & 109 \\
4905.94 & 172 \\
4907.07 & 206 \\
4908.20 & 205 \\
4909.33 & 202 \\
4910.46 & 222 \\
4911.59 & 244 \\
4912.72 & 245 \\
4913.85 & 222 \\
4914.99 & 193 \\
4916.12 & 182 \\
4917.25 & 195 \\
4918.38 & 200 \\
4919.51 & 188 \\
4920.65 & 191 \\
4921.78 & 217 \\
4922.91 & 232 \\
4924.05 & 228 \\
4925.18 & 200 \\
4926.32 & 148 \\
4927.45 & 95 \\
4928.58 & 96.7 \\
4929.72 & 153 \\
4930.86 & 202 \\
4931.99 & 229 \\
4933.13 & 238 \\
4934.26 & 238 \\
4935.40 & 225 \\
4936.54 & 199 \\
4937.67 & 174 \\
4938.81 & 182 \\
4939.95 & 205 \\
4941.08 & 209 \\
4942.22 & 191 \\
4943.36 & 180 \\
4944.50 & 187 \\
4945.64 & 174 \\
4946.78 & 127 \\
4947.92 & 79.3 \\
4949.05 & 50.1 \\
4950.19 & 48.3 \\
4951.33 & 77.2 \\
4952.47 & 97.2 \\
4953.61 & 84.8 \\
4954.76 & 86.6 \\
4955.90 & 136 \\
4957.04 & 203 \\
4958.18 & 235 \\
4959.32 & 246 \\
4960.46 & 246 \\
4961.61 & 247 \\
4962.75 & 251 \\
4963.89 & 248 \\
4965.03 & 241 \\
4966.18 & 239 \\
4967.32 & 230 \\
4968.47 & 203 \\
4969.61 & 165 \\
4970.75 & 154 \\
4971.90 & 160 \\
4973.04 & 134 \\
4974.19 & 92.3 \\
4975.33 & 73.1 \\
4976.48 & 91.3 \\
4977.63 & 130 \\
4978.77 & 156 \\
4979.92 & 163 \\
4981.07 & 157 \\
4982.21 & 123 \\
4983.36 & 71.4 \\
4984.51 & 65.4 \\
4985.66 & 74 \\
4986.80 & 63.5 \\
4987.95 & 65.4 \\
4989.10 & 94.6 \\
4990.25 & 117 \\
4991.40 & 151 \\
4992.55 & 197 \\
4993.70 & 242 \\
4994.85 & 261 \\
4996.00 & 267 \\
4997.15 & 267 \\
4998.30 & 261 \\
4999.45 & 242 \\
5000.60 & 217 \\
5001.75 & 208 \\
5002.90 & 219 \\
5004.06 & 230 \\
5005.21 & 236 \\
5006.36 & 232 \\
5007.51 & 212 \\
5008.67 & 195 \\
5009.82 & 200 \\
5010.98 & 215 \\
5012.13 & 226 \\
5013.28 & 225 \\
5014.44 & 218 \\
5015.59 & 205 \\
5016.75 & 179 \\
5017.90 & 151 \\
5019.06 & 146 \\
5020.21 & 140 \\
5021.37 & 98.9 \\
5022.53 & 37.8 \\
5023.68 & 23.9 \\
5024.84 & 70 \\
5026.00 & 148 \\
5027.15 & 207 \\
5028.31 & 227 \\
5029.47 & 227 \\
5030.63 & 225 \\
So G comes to 24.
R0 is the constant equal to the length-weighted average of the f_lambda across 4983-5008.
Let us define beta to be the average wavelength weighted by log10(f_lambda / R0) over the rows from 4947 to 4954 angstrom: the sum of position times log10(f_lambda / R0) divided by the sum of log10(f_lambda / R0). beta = 4950.5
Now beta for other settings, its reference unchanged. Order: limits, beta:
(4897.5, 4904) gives 4900.8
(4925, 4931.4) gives 4928.0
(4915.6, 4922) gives 4920.0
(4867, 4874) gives 4869.7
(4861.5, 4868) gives 4864.8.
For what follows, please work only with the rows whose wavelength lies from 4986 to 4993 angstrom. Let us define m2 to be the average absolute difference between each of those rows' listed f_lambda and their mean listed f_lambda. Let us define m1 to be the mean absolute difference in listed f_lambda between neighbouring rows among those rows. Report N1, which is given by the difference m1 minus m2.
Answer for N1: -14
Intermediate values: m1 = 27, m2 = 40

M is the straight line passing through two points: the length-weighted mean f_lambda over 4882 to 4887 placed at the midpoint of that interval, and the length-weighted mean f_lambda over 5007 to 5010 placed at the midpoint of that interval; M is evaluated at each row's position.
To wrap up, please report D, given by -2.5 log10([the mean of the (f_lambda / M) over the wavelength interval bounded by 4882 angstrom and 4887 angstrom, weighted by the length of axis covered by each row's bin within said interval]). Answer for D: 0.00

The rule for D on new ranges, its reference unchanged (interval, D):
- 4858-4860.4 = -0.42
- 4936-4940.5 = 0.03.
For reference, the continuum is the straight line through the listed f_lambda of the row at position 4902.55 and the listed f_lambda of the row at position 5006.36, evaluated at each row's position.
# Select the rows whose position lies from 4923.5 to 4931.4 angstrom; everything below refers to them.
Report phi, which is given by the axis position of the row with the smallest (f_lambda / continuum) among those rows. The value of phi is 4927.45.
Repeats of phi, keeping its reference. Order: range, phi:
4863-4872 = 4871.05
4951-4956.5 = 4951.33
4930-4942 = 4937.67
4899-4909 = 4903.68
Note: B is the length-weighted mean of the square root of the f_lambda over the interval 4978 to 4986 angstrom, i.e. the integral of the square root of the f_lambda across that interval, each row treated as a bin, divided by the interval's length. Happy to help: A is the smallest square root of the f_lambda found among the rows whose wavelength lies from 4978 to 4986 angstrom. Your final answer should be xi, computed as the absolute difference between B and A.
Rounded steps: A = 8.1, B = 10.7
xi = 2.6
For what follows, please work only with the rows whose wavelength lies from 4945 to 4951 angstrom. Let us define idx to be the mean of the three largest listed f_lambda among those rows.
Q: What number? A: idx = 127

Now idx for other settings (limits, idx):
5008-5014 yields 222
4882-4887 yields 202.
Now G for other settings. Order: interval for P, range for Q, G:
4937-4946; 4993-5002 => 19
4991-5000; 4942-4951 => 53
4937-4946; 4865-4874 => 24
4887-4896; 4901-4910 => 51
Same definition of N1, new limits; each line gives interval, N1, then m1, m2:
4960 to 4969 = -3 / 8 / 11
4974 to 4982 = -13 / 19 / 32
